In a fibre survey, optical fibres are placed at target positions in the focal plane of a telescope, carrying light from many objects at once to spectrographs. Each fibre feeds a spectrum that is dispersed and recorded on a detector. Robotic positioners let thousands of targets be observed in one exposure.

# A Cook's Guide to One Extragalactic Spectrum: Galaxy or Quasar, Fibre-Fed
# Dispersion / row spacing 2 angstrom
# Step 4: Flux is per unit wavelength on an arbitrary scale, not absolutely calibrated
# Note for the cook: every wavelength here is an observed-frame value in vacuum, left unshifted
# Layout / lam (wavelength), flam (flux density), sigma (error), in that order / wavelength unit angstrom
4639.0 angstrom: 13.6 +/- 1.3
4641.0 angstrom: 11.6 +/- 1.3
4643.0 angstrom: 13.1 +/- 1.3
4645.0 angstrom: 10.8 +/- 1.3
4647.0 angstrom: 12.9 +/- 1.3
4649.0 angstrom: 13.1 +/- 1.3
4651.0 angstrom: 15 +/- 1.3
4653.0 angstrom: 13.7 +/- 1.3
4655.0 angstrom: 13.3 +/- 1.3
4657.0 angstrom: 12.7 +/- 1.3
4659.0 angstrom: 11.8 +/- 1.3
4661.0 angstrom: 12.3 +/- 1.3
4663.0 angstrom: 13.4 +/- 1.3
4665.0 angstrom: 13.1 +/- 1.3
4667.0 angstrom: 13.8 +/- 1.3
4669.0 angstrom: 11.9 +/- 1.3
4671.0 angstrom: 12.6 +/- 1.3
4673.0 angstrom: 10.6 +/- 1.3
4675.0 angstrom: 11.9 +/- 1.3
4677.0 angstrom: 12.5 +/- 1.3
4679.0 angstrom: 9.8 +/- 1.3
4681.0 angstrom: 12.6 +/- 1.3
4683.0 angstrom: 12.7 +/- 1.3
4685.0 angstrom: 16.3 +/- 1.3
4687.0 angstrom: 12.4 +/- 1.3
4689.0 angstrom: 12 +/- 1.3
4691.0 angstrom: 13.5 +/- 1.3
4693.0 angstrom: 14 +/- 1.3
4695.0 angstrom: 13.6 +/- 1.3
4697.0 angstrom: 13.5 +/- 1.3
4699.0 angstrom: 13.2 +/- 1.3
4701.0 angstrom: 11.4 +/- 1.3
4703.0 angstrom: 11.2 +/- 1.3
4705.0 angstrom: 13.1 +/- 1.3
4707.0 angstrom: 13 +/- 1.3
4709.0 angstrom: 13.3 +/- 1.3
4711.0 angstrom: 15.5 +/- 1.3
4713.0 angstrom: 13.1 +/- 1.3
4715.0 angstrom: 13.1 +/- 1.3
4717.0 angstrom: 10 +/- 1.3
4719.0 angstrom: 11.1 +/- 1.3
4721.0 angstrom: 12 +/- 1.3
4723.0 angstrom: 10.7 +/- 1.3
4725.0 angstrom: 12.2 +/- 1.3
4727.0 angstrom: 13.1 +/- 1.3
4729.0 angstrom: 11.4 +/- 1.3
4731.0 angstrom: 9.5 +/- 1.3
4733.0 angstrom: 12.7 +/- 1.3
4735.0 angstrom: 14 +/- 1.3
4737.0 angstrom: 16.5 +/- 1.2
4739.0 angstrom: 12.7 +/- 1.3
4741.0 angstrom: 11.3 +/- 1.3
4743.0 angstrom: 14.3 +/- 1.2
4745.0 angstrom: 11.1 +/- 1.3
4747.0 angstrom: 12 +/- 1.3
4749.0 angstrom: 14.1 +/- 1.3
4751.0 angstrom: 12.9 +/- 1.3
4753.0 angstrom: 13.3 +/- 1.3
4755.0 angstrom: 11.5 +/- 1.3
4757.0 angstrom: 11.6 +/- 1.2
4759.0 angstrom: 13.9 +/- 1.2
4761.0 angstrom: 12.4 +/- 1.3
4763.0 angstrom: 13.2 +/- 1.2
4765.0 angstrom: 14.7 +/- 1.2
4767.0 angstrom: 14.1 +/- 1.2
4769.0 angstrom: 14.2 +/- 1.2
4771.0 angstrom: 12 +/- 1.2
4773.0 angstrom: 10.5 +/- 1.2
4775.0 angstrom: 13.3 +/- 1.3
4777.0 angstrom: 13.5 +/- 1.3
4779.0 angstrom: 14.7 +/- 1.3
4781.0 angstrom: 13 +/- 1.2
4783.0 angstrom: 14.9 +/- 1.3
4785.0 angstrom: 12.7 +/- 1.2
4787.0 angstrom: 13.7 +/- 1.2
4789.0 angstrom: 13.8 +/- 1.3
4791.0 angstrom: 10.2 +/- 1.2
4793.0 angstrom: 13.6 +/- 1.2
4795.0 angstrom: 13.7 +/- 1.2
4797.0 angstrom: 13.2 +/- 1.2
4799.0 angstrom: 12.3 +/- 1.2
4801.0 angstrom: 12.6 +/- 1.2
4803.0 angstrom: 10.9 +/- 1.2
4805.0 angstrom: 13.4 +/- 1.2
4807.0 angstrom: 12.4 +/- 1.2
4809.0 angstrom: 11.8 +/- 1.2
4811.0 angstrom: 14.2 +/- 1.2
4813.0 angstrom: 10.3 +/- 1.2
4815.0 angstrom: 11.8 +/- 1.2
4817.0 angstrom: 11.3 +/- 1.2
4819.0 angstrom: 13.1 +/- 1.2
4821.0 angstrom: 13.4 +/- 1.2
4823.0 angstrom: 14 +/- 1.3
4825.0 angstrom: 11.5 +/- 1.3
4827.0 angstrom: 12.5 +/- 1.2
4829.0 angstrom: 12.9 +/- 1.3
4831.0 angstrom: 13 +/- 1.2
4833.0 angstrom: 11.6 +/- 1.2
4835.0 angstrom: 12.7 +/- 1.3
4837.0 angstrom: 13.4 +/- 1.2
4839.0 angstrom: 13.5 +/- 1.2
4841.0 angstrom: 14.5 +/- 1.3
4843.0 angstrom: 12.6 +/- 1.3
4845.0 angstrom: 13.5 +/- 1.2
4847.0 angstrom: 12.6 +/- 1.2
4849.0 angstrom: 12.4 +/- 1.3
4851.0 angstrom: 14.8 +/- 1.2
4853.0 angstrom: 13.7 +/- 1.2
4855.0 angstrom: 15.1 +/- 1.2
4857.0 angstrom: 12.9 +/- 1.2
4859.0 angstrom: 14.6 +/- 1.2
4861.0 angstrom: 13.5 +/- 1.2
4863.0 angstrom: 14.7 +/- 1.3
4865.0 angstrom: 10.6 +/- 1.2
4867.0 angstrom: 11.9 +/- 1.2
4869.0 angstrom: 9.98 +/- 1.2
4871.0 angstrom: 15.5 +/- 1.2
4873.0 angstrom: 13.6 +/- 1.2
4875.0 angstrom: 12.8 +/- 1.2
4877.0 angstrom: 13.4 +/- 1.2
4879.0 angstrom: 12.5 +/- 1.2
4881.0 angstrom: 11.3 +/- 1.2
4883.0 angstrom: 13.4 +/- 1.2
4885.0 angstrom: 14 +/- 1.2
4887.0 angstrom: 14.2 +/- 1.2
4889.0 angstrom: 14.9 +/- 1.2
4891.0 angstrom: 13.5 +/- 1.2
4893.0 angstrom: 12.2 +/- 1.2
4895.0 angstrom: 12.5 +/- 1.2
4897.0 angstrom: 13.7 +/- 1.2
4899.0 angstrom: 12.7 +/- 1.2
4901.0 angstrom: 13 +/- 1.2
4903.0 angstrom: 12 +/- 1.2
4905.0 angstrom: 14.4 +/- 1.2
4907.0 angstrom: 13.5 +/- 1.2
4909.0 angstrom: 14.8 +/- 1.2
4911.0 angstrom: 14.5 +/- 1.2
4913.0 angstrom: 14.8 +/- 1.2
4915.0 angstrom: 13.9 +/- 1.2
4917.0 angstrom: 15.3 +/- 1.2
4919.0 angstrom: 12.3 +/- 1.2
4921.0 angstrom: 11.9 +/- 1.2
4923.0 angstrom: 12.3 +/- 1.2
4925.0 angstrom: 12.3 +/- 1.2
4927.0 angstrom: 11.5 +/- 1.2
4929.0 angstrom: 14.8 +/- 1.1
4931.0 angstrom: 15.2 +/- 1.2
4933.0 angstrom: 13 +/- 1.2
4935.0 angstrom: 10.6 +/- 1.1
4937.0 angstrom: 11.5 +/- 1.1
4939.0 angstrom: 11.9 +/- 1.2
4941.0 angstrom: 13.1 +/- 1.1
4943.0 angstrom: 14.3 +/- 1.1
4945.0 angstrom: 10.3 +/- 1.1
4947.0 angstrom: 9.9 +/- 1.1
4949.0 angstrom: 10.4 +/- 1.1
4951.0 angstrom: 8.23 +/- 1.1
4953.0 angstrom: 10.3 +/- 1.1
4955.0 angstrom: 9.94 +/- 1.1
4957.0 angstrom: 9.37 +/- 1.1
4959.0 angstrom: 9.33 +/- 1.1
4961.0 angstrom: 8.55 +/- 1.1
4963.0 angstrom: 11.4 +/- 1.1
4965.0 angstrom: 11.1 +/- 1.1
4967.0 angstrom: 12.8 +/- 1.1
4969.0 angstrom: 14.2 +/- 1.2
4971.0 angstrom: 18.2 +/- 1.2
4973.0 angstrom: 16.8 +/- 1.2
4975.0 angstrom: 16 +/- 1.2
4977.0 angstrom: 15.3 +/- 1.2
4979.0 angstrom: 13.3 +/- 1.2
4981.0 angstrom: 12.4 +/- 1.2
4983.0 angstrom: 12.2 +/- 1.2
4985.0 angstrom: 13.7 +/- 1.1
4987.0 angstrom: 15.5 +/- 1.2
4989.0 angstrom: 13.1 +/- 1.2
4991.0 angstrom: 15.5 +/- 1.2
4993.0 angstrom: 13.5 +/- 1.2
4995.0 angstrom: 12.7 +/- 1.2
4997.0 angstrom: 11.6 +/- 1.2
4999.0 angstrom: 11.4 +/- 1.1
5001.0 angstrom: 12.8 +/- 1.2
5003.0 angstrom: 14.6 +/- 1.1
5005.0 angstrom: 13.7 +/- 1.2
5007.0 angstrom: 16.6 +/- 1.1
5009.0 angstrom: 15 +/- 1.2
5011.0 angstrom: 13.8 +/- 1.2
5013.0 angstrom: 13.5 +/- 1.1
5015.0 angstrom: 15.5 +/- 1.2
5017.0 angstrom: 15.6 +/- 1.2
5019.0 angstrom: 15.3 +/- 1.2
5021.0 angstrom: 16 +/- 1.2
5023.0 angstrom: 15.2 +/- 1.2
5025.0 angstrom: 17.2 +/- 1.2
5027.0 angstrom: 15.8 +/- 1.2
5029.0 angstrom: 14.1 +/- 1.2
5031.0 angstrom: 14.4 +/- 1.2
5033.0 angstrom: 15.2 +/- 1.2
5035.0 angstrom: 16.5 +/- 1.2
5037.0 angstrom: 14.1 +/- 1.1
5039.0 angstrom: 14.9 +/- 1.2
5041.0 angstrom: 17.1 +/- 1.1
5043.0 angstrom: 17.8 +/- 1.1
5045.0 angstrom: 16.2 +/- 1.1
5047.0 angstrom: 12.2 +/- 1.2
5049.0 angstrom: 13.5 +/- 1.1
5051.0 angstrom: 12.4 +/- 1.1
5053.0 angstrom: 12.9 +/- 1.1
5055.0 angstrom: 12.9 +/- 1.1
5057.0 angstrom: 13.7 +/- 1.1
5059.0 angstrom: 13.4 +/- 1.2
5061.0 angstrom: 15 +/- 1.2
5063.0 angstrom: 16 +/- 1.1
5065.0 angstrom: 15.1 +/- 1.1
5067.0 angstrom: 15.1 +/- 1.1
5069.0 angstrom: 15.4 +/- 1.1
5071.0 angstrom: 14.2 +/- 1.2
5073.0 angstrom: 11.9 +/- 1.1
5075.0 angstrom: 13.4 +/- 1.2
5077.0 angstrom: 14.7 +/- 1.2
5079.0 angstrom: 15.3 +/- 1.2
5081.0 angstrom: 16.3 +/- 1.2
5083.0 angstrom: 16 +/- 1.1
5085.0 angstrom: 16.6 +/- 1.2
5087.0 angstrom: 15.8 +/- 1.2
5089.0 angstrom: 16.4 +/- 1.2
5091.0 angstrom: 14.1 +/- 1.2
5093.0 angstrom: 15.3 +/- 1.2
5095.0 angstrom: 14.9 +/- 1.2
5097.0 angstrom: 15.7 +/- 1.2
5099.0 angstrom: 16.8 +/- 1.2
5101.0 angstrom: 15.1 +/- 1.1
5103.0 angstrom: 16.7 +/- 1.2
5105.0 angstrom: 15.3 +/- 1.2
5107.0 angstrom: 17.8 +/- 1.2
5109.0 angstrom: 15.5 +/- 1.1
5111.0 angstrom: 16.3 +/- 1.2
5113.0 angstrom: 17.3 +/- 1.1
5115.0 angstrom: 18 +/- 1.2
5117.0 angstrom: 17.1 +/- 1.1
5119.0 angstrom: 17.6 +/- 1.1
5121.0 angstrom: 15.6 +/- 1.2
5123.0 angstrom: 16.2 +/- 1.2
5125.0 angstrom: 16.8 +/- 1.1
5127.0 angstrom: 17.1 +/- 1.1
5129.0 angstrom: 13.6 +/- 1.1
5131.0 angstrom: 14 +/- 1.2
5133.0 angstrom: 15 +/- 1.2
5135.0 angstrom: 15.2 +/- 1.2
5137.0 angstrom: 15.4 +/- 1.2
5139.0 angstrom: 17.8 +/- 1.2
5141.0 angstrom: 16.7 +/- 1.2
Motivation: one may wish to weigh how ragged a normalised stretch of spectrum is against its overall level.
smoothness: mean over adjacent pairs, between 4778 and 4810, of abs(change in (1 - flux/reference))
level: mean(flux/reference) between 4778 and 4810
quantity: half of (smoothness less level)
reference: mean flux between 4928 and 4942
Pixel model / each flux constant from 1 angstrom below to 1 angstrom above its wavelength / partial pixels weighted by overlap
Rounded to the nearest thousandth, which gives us -0.447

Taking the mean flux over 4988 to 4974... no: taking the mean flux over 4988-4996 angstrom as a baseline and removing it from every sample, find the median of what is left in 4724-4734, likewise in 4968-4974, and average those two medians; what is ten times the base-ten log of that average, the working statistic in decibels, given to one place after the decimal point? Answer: -1.0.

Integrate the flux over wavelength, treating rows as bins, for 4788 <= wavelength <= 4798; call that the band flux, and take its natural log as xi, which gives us 4.86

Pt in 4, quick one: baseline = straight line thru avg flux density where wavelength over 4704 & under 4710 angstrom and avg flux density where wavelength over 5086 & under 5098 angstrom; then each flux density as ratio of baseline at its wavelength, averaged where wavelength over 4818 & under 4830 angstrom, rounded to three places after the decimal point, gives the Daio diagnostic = 0.934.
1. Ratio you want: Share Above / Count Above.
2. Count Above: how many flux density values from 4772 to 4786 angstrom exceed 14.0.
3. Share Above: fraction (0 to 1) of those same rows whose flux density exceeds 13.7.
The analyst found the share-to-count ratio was 0.143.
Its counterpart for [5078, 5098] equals 0.100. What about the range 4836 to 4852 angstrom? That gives 0.125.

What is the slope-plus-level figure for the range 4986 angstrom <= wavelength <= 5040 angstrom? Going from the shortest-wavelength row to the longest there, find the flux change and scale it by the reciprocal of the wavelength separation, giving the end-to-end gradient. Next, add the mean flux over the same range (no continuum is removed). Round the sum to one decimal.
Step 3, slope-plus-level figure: 14.5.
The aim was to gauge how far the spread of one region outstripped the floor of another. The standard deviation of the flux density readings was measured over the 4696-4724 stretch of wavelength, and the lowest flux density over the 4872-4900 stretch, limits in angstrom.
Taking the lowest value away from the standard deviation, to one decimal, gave -9.9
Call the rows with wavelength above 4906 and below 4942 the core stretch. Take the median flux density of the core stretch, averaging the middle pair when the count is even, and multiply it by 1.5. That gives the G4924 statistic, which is 19.6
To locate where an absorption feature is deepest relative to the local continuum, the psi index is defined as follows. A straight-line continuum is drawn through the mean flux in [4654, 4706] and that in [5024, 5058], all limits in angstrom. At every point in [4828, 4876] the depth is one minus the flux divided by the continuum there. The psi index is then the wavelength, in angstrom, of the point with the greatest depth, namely 4869.0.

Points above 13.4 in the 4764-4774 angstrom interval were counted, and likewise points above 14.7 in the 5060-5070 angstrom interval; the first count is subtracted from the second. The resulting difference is 2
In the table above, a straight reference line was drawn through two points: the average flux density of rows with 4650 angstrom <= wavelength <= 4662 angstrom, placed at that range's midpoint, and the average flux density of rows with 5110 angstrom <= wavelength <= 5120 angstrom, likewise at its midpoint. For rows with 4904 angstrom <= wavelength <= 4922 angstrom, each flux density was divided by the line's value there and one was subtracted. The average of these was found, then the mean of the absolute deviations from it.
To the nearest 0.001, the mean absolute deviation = 0.061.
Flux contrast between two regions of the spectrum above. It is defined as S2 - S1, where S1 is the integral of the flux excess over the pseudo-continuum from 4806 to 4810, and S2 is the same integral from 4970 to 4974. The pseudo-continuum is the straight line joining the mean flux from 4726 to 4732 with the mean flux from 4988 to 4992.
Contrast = 14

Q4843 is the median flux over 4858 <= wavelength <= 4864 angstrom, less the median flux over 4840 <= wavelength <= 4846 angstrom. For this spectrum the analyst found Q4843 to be 1.1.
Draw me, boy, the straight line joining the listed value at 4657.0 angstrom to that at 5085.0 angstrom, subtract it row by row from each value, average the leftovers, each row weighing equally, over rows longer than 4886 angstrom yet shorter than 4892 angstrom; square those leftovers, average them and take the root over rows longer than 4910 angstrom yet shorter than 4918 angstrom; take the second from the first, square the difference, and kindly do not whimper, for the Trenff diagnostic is 1.6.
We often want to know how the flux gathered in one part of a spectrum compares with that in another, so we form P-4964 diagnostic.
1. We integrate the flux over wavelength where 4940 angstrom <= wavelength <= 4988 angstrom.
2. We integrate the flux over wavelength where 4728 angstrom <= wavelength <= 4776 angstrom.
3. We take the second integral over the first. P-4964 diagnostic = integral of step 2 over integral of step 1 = 1.04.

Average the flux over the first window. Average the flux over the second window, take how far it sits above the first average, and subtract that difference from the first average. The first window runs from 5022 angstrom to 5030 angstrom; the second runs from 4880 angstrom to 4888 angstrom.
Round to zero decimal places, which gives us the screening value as 18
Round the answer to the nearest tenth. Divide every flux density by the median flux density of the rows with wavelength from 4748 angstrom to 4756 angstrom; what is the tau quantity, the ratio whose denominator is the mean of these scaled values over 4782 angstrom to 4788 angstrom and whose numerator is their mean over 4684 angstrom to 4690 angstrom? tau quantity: 1.0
